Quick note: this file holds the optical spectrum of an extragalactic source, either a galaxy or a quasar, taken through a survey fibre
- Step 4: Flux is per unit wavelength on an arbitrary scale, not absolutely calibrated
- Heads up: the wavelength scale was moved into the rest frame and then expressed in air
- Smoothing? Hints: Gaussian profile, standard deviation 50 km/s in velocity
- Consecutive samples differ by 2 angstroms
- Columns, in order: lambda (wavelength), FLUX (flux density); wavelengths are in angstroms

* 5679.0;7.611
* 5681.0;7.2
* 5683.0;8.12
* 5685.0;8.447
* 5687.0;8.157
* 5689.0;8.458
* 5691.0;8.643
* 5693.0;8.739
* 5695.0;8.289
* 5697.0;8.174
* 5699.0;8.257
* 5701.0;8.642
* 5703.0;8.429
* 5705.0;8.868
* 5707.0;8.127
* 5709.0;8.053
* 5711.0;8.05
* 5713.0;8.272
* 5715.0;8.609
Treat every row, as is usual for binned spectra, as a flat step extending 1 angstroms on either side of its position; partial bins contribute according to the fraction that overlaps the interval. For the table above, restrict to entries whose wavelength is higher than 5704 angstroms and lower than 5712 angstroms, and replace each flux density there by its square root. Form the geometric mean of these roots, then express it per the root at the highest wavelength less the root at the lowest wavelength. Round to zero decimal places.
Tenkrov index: -20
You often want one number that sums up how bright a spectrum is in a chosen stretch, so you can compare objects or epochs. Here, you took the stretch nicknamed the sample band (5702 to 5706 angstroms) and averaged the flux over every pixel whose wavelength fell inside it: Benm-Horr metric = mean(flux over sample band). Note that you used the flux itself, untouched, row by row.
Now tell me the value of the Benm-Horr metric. 8.65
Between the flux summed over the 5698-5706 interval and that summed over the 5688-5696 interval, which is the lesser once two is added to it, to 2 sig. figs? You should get 36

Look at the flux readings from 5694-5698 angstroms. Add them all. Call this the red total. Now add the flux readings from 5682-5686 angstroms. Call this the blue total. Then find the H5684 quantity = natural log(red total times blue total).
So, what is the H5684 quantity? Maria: 5.6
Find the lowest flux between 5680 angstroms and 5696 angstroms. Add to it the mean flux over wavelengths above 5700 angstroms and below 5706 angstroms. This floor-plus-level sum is 15.8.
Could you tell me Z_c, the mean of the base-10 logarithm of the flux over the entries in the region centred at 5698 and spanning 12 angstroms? 0.9253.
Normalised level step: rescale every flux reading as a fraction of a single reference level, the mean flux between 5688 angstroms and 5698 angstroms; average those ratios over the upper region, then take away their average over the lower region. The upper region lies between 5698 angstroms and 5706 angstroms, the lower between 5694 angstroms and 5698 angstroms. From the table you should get 0.038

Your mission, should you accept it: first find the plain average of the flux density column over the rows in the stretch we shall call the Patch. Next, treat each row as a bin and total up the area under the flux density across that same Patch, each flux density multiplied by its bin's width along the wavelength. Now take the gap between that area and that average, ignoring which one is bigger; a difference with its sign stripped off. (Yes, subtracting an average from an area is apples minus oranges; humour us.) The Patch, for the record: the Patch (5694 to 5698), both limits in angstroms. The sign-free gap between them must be 24.7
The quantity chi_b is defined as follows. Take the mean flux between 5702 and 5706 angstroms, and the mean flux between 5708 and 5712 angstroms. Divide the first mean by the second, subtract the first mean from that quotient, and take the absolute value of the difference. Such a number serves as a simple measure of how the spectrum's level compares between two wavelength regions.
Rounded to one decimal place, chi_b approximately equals 7.6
